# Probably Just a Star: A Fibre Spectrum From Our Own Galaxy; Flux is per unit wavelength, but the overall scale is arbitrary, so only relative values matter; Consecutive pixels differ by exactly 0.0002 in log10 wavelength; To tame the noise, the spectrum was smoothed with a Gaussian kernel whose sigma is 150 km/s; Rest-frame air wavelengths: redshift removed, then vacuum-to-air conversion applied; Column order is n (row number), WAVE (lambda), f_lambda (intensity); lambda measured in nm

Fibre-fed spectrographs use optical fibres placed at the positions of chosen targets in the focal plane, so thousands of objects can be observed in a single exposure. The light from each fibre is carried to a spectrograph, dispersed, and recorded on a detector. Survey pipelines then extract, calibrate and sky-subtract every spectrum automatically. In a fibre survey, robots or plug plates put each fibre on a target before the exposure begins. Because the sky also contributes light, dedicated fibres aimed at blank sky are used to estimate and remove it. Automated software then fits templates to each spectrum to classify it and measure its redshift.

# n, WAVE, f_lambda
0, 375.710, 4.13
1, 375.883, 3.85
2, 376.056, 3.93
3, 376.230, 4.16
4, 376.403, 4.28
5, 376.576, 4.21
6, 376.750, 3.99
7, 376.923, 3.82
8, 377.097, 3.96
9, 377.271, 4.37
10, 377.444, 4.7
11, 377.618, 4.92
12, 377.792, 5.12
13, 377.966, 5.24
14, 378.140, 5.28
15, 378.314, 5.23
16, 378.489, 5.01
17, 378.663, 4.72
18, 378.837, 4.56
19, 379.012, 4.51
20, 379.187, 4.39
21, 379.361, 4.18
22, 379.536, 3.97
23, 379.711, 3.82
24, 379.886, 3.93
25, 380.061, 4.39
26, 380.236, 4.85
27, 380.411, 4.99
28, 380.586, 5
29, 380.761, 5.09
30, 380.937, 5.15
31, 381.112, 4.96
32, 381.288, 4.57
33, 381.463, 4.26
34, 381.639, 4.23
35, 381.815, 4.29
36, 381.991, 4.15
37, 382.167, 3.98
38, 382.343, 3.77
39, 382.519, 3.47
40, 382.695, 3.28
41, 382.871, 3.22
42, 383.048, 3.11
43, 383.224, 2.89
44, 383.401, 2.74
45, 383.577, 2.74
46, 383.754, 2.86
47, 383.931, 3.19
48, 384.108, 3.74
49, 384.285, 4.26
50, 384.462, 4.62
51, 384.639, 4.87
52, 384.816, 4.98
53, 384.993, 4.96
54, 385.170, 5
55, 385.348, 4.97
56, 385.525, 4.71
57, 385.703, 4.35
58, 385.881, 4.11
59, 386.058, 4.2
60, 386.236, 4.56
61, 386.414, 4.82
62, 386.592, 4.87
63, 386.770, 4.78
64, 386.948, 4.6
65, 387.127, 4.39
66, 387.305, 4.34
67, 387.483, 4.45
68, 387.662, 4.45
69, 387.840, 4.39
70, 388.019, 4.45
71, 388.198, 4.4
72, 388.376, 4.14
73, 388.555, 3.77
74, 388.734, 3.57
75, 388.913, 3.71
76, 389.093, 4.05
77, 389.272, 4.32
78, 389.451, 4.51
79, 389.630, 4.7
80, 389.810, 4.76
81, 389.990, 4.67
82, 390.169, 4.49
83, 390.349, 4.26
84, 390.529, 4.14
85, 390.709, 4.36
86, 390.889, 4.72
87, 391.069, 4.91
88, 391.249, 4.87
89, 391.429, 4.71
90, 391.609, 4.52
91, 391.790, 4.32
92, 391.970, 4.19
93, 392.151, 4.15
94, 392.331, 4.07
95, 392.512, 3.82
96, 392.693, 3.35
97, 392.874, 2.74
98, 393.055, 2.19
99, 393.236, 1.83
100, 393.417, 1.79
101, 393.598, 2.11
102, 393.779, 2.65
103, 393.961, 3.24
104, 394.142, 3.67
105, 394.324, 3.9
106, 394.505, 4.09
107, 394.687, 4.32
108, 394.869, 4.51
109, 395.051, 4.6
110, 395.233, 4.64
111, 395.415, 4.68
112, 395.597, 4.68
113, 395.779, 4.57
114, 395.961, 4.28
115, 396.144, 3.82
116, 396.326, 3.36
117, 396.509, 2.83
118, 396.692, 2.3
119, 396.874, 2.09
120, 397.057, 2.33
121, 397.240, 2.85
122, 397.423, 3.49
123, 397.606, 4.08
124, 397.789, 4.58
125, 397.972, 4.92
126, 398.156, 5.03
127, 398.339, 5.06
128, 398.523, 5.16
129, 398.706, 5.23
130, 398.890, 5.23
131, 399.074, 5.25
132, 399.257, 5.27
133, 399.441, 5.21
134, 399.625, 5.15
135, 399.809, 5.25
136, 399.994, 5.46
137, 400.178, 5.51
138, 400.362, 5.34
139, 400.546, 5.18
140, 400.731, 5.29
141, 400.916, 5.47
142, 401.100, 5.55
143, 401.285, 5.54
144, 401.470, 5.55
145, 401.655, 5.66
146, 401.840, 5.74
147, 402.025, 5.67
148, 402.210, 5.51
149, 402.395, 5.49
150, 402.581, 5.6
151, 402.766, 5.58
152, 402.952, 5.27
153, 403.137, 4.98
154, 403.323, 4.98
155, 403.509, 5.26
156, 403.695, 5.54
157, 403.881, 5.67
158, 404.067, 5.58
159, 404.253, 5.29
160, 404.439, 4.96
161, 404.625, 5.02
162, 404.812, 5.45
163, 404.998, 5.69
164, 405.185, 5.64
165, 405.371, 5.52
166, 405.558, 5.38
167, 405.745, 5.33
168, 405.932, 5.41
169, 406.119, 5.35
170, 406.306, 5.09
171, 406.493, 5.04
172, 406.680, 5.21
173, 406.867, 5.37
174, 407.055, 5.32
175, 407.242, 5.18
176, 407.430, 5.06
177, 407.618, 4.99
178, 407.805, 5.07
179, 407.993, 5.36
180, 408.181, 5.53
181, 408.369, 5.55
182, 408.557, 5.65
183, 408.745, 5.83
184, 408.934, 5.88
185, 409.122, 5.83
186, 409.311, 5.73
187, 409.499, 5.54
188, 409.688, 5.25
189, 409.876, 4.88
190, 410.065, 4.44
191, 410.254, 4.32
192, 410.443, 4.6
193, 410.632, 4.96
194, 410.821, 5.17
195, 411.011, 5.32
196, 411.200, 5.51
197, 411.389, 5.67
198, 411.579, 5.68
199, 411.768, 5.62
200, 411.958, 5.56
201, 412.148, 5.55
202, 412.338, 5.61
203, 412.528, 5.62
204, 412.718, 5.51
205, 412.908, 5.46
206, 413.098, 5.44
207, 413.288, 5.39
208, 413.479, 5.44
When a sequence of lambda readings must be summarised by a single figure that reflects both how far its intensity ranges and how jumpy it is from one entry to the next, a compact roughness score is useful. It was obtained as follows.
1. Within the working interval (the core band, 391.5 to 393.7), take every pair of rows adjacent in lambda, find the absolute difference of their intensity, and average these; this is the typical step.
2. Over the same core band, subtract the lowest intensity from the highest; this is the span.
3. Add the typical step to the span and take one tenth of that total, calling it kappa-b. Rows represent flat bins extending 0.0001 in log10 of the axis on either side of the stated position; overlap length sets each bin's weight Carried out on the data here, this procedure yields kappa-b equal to 0.30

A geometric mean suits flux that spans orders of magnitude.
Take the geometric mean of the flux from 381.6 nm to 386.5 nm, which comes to 3.9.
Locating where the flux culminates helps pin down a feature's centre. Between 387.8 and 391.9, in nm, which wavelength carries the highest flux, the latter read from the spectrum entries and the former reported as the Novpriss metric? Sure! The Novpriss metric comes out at 391.069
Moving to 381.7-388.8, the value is 385.170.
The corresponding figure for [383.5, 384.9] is 384.816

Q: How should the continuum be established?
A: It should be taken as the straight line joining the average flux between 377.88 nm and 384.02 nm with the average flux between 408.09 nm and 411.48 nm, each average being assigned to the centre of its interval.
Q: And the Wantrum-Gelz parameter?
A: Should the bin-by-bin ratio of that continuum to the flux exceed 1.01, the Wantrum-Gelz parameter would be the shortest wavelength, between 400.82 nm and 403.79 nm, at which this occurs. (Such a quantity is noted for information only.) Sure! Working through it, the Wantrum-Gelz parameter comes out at 403.137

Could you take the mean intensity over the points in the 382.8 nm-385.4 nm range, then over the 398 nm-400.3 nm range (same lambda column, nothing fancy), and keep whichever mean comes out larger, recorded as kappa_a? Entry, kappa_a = 5.2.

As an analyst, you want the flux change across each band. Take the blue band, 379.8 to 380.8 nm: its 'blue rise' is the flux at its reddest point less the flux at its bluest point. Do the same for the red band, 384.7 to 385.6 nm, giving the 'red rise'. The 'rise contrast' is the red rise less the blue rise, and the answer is -1.4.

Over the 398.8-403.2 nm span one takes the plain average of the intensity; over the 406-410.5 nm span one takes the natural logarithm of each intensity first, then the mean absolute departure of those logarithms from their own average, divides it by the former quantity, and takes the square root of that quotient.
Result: 0.108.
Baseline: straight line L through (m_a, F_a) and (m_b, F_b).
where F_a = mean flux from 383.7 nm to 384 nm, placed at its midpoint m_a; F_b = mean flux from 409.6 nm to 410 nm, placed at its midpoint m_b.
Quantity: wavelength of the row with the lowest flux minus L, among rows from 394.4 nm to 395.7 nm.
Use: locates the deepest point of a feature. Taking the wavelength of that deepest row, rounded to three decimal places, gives 394.505 nm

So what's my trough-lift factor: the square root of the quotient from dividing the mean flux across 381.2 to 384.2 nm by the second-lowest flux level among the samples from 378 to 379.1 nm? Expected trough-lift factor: 0.88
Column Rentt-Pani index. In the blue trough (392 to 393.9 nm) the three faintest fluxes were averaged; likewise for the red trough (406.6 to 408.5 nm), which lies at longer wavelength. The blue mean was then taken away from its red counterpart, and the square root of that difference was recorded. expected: 1.77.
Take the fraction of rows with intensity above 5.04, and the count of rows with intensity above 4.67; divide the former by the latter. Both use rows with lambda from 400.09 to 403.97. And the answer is 0.043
